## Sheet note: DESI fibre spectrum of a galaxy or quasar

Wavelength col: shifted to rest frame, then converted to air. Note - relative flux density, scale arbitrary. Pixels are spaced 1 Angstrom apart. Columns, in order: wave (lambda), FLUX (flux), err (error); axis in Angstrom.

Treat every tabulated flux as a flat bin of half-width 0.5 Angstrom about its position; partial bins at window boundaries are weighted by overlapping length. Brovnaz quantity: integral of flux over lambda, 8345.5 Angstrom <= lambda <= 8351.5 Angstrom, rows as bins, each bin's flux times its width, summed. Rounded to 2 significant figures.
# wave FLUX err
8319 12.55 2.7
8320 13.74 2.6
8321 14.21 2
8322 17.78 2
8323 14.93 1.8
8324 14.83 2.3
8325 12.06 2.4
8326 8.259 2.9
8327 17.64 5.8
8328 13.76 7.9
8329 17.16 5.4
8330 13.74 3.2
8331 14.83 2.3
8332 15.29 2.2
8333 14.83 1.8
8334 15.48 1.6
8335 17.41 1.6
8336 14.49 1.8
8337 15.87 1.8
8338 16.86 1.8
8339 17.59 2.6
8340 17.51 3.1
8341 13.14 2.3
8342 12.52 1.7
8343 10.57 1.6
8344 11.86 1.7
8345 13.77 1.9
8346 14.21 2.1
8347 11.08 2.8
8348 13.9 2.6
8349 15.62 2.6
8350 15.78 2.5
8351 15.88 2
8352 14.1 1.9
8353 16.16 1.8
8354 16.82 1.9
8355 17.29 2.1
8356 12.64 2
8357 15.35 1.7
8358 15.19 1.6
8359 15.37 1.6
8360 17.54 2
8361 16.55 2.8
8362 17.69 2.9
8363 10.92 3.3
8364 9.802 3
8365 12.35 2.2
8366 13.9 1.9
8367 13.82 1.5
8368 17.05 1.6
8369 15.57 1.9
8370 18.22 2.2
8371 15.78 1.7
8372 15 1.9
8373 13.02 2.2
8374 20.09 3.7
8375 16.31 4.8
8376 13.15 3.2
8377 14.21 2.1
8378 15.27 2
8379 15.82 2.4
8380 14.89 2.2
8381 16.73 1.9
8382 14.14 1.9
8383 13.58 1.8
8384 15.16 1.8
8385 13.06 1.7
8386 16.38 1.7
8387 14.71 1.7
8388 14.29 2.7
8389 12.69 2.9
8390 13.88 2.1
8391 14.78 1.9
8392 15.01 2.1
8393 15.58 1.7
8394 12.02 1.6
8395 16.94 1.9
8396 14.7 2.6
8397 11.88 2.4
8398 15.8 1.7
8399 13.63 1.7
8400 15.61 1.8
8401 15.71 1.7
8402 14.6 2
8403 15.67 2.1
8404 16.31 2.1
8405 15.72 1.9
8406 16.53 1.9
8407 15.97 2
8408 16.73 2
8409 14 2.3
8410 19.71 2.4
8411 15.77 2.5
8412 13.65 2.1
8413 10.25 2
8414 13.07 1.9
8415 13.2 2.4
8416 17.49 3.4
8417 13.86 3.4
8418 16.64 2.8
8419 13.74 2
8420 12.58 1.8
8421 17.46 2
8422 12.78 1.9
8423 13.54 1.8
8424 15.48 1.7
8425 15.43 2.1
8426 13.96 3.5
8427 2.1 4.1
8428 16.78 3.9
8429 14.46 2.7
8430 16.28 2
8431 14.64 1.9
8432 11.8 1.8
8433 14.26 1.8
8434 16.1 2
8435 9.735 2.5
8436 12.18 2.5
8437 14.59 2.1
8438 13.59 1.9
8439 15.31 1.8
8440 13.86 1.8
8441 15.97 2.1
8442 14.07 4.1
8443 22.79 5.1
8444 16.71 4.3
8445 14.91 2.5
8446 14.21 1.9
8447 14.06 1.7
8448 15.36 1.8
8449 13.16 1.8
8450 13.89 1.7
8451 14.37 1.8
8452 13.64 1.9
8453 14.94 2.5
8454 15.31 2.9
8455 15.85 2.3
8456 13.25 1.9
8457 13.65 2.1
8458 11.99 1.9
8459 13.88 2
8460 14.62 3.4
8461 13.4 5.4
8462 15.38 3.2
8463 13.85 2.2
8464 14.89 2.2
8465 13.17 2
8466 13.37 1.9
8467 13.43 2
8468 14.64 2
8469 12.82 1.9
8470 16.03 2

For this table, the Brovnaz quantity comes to 86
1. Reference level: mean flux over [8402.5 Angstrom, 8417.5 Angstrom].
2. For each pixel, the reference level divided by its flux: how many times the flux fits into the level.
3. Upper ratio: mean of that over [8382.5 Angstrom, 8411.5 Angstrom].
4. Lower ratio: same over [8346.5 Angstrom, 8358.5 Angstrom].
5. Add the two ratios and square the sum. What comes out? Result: 4.20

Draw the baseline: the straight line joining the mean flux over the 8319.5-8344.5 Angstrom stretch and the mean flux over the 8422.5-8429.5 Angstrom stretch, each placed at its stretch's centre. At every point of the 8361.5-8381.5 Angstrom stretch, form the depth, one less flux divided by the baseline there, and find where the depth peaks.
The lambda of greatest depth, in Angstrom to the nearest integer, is 8364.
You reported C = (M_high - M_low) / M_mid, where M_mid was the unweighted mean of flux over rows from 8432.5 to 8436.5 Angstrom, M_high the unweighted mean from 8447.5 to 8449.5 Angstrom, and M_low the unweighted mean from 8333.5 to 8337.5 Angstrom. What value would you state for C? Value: -0.12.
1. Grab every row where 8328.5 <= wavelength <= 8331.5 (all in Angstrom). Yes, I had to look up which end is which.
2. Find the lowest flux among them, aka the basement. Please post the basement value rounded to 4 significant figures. 13.74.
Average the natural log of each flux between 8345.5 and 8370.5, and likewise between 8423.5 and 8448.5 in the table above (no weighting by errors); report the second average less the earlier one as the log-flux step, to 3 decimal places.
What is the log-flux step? -0.081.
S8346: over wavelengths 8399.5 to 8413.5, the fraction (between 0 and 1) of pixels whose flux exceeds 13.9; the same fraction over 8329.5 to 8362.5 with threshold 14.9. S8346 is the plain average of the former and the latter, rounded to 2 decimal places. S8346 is 0.72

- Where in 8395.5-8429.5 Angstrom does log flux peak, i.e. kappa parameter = 8410 Angstrom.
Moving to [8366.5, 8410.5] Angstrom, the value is 8374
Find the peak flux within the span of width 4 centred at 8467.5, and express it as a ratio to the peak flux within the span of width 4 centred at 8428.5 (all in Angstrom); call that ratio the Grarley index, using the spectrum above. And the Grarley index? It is 0.87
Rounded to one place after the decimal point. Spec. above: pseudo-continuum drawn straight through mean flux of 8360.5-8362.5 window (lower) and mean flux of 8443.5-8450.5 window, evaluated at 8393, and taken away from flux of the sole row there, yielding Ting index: -0.6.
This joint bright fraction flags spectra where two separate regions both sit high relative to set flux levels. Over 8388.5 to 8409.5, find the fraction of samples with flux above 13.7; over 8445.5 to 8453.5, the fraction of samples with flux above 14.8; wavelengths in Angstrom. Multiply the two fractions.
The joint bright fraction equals 0.20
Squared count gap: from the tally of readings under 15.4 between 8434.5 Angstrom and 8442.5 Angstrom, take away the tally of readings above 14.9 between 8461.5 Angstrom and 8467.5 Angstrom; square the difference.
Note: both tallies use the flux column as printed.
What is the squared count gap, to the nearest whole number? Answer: 36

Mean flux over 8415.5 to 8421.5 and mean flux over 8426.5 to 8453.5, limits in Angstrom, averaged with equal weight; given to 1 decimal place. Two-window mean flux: 14.8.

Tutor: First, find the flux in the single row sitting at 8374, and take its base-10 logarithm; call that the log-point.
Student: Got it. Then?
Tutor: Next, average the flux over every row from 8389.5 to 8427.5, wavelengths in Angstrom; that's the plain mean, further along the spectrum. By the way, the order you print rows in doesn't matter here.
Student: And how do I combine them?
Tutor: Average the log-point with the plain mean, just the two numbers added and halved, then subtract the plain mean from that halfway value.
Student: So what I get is -6.61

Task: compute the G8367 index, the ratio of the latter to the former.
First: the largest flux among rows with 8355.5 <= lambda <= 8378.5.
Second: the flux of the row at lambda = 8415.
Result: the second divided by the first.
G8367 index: 0.66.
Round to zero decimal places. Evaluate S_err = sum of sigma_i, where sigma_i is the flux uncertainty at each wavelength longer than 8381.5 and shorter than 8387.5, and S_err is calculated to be 11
